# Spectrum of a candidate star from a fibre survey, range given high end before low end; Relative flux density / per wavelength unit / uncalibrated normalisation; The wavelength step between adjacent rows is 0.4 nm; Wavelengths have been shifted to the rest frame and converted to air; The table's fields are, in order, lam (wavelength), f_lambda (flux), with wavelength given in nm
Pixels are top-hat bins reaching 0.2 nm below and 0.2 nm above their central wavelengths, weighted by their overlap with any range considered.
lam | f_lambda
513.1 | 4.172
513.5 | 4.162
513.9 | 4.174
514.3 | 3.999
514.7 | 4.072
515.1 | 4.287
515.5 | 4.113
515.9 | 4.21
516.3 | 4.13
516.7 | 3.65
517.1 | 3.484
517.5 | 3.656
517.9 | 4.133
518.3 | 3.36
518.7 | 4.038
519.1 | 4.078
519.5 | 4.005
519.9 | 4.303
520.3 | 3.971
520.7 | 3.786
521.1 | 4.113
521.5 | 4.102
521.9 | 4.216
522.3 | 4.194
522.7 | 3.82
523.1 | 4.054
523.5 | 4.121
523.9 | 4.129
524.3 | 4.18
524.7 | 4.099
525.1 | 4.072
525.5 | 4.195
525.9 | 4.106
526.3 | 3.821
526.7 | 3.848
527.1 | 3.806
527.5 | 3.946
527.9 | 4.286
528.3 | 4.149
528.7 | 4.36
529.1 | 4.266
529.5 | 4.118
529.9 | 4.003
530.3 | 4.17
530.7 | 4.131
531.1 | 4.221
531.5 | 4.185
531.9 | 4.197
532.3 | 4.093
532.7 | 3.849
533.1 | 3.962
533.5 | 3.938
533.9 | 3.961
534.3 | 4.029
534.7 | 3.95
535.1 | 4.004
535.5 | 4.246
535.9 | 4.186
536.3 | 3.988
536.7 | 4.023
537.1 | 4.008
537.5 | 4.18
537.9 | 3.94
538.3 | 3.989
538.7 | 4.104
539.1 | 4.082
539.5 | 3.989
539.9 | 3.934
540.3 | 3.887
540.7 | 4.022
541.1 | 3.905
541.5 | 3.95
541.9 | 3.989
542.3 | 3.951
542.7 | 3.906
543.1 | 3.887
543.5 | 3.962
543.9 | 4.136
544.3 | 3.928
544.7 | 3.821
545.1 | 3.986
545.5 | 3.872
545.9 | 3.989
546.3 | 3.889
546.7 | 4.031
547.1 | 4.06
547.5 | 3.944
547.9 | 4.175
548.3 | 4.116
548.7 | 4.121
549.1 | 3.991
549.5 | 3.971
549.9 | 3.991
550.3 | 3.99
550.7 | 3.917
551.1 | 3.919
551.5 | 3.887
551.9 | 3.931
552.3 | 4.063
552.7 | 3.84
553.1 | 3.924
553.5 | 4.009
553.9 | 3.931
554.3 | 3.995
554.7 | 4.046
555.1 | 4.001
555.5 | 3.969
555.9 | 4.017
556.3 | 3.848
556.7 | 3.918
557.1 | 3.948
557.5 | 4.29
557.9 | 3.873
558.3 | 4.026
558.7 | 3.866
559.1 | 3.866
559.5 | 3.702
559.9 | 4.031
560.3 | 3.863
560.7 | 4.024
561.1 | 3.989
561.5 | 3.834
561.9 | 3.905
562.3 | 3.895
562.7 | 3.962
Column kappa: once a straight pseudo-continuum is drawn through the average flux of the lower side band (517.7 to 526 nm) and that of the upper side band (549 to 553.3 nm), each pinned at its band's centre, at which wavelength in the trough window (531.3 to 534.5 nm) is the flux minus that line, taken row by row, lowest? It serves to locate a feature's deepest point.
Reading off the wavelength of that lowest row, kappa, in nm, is 532.7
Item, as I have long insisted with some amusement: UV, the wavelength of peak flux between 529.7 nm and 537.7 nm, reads 535.5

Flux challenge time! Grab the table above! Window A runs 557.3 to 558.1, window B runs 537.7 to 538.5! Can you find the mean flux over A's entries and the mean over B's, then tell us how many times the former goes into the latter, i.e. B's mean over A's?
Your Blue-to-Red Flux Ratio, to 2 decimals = 0.97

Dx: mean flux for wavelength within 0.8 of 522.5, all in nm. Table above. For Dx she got 4.07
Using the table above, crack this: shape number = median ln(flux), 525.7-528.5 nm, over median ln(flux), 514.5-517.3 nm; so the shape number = 0.97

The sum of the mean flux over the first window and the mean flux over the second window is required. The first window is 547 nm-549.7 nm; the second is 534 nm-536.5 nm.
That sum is 8.12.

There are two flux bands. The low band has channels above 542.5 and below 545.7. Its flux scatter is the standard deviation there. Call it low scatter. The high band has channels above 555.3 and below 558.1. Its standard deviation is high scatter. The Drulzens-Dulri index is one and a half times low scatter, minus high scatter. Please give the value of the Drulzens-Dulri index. 0.00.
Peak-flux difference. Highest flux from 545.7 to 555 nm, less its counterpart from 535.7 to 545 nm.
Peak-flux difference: -0.01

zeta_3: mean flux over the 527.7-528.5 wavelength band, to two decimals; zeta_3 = 4.22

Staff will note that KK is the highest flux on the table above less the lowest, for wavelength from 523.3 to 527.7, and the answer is 0.39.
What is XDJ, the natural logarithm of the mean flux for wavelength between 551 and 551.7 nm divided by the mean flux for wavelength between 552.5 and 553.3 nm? 0.005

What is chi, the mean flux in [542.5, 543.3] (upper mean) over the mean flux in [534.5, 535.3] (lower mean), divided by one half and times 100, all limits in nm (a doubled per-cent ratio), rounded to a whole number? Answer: 196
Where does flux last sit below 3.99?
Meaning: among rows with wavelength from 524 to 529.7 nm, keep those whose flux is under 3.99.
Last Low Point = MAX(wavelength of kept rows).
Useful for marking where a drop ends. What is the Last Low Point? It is 527.5 nm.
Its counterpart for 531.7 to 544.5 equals 544.3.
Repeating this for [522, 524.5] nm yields 522.7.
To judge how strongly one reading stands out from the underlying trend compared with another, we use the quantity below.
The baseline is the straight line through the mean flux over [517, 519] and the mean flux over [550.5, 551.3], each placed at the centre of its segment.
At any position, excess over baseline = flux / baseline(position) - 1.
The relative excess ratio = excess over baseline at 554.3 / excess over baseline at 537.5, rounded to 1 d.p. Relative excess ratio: 0.2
